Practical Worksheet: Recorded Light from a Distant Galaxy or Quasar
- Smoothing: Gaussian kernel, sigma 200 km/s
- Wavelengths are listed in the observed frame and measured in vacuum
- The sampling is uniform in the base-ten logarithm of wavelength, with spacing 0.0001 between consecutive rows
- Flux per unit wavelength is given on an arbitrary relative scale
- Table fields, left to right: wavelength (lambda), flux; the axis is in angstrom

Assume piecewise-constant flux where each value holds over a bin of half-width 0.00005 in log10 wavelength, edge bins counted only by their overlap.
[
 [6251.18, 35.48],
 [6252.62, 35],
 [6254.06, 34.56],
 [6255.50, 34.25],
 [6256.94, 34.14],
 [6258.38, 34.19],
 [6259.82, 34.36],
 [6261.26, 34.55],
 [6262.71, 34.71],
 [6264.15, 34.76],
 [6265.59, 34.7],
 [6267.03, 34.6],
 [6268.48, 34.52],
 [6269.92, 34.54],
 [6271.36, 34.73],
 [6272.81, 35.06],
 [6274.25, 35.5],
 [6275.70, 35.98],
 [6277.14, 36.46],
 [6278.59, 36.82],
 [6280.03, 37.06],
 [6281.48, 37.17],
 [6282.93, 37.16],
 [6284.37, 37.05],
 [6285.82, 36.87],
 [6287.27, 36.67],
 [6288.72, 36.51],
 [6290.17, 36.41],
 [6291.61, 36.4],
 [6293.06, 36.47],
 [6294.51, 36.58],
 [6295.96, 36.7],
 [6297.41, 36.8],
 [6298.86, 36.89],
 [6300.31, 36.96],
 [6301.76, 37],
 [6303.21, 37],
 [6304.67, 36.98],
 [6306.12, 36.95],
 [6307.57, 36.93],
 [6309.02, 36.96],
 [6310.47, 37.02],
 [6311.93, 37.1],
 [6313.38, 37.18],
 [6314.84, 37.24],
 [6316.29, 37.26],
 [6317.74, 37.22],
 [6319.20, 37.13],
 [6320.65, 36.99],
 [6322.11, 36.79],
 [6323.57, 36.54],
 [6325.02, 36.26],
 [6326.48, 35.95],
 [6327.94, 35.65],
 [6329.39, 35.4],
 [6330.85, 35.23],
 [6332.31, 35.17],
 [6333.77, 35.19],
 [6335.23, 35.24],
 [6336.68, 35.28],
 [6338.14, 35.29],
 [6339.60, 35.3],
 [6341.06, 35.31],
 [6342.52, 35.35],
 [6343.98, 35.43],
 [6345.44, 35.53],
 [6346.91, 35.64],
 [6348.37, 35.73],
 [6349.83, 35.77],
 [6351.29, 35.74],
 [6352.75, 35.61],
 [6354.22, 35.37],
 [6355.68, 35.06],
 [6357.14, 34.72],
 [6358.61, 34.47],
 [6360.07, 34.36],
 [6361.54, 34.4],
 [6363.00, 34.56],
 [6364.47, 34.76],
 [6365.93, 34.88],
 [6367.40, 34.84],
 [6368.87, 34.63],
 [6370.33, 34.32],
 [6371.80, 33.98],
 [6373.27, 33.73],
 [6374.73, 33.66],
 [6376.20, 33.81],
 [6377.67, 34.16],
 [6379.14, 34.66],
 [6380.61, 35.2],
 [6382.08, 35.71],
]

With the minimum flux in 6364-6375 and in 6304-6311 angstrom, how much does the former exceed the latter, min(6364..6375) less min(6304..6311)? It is -3.3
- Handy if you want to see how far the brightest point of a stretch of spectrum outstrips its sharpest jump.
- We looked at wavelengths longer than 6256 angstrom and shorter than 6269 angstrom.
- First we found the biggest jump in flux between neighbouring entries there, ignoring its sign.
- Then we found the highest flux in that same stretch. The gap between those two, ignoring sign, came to 34.6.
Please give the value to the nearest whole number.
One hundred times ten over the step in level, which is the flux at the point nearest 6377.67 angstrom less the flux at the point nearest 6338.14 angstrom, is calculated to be -885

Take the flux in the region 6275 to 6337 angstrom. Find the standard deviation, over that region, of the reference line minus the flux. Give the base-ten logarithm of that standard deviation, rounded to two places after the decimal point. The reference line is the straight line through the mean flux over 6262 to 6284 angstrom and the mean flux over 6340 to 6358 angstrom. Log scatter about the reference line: -0.21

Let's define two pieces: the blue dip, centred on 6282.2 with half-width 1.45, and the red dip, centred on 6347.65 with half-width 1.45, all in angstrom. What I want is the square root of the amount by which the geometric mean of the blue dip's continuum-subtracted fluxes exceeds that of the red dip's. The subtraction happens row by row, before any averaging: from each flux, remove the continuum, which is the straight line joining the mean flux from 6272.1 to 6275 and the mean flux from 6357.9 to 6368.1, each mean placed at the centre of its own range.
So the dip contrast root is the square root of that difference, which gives 1.00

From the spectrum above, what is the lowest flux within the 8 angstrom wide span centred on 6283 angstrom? 36.87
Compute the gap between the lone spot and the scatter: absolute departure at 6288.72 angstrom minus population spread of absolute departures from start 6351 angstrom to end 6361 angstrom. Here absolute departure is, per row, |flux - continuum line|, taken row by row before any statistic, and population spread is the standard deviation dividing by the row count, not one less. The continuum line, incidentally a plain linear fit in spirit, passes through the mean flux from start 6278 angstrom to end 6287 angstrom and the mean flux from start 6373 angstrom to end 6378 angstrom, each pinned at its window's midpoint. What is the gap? -0.1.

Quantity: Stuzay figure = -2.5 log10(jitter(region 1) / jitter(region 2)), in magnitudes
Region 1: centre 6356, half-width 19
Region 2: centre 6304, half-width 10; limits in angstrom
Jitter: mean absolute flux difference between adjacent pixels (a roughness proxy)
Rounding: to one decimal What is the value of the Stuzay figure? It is -1.0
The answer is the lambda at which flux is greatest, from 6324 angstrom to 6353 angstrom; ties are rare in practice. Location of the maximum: 6325.02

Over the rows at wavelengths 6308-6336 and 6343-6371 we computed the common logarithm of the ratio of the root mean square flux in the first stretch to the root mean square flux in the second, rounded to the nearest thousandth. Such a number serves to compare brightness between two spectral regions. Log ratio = 0.017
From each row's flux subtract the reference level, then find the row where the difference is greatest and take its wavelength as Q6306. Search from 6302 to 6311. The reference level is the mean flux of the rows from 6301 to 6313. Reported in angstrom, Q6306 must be 6310.47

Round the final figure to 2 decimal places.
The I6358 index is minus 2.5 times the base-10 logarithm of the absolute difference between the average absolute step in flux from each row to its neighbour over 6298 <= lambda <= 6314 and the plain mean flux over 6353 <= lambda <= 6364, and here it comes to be -3.85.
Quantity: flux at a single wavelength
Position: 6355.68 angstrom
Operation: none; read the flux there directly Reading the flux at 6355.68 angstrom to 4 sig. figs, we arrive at 35.06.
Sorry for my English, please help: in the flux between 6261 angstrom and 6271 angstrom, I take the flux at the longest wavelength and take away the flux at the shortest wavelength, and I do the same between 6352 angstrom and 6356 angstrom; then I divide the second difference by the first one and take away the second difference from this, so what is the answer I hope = 56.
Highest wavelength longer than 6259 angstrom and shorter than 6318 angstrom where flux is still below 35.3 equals 6272.81 angstrom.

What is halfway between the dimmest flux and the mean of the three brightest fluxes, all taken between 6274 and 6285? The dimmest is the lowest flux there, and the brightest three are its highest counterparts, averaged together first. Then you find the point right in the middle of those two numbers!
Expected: 36.3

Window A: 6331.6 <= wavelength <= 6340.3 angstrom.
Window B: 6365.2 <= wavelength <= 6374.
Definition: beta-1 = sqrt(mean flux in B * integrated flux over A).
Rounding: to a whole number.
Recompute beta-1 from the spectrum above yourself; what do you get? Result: 103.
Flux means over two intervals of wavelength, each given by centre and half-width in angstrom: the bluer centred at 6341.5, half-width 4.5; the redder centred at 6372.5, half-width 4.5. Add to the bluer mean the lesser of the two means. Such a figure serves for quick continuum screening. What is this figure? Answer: 69.4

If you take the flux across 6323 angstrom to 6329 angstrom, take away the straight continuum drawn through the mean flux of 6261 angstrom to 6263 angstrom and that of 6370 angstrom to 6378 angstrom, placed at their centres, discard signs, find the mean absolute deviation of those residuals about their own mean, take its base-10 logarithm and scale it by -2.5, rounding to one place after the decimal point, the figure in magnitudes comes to 1.3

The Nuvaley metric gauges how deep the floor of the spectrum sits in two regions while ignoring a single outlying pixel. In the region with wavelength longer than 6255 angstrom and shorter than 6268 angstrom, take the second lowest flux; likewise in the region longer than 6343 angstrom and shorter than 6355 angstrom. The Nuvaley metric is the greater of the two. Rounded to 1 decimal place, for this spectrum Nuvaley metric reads 35.4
